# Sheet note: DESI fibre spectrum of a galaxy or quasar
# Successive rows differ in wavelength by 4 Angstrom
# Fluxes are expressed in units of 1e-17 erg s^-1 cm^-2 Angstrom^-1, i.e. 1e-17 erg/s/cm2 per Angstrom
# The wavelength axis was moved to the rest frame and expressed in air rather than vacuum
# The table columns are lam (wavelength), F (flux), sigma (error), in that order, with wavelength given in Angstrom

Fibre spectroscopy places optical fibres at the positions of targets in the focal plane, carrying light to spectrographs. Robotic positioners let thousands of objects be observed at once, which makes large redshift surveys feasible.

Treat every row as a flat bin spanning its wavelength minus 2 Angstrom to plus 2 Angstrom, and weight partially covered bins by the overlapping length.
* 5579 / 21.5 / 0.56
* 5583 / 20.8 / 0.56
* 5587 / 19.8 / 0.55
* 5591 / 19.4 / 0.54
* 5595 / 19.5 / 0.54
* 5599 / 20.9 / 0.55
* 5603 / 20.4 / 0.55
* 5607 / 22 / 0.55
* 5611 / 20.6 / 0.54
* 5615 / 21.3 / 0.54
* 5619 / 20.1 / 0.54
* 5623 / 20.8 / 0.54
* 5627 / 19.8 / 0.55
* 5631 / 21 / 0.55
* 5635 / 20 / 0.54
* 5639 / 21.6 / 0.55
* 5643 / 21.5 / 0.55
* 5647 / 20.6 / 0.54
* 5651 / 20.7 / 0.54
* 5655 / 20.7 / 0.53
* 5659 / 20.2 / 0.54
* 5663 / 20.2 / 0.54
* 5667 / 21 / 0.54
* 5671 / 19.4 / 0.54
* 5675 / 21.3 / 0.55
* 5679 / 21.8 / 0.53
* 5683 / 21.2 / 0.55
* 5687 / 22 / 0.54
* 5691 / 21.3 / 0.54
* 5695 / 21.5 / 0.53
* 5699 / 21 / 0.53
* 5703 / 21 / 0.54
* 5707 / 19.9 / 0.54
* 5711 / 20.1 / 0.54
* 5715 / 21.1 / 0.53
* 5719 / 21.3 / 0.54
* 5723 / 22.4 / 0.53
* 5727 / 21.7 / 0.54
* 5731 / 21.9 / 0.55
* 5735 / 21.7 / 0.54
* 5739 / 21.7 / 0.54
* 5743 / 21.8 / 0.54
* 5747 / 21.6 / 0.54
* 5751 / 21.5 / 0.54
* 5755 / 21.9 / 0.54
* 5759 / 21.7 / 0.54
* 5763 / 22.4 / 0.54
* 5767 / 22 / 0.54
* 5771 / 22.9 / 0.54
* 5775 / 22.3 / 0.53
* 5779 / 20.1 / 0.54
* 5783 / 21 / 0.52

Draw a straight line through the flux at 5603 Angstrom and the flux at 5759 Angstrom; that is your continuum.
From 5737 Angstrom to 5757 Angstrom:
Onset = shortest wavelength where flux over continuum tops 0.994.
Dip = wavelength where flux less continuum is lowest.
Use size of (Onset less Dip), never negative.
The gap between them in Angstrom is 12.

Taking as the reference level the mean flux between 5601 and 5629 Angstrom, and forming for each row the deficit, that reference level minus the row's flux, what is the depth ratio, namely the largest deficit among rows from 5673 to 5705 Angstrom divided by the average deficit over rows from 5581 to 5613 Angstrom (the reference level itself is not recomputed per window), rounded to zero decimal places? -1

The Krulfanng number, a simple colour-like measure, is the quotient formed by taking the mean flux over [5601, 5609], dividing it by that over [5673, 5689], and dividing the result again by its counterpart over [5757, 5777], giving 0.0441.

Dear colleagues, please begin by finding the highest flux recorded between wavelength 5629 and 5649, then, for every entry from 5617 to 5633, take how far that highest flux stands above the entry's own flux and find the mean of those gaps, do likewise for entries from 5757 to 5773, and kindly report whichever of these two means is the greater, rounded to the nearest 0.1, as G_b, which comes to 1.2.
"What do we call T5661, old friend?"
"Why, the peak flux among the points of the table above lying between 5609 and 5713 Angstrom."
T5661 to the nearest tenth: 22.0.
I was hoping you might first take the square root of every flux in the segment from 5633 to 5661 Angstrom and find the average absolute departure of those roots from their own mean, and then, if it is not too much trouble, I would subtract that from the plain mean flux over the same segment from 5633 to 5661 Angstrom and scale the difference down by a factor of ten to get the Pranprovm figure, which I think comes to 2.07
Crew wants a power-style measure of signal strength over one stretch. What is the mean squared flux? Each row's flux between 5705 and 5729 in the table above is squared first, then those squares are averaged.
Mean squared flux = 445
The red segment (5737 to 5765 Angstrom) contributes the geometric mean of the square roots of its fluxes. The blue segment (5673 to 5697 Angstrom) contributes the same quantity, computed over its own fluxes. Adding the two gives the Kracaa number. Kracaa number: 9.31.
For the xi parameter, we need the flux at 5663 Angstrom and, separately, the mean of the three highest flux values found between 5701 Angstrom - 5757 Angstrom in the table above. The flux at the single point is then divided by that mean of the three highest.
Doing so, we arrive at 0.92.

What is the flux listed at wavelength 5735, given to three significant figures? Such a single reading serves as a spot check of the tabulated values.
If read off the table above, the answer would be 21.7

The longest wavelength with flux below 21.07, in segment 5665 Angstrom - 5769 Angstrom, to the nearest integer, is 5711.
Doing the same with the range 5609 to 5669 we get 5667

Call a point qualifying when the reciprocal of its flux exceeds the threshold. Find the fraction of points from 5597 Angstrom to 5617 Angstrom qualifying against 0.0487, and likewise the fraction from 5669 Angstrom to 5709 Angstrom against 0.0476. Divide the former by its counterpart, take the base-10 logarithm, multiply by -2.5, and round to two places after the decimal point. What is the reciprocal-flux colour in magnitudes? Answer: 0.75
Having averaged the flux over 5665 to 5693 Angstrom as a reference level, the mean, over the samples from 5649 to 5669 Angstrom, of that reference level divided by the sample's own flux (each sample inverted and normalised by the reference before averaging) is 1.029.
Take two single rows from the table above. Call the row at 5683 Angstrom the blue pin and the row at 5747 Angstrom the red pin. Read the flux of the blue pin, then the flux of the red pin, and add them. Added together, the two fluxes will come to 42.8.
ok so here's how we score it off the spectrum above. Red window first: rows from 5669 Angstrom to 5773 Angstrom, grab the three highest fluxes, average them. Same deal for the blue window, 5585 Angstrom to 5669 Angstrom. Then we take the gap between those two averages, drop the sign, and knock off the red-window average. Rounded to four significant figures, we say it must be -21.70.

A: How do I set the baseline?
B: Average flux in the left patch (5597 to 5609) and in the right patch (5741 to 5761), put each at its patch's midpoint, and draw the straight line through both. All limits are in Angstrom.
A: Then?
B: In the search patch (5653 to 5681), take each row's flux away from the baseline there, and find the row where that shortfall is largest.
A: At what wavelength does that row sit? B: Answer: 5671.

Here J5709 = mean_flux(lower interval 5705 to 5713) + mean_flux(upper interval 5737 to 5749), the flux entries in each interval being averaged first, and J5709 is 41.7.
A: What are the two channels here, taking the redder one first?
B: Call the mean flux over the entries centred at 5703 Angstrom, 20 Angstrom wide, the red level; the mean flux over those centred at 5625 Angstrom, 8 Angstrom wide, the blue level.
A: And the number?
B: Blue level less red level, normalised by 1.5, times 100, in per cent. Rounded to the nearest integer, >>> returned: -27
